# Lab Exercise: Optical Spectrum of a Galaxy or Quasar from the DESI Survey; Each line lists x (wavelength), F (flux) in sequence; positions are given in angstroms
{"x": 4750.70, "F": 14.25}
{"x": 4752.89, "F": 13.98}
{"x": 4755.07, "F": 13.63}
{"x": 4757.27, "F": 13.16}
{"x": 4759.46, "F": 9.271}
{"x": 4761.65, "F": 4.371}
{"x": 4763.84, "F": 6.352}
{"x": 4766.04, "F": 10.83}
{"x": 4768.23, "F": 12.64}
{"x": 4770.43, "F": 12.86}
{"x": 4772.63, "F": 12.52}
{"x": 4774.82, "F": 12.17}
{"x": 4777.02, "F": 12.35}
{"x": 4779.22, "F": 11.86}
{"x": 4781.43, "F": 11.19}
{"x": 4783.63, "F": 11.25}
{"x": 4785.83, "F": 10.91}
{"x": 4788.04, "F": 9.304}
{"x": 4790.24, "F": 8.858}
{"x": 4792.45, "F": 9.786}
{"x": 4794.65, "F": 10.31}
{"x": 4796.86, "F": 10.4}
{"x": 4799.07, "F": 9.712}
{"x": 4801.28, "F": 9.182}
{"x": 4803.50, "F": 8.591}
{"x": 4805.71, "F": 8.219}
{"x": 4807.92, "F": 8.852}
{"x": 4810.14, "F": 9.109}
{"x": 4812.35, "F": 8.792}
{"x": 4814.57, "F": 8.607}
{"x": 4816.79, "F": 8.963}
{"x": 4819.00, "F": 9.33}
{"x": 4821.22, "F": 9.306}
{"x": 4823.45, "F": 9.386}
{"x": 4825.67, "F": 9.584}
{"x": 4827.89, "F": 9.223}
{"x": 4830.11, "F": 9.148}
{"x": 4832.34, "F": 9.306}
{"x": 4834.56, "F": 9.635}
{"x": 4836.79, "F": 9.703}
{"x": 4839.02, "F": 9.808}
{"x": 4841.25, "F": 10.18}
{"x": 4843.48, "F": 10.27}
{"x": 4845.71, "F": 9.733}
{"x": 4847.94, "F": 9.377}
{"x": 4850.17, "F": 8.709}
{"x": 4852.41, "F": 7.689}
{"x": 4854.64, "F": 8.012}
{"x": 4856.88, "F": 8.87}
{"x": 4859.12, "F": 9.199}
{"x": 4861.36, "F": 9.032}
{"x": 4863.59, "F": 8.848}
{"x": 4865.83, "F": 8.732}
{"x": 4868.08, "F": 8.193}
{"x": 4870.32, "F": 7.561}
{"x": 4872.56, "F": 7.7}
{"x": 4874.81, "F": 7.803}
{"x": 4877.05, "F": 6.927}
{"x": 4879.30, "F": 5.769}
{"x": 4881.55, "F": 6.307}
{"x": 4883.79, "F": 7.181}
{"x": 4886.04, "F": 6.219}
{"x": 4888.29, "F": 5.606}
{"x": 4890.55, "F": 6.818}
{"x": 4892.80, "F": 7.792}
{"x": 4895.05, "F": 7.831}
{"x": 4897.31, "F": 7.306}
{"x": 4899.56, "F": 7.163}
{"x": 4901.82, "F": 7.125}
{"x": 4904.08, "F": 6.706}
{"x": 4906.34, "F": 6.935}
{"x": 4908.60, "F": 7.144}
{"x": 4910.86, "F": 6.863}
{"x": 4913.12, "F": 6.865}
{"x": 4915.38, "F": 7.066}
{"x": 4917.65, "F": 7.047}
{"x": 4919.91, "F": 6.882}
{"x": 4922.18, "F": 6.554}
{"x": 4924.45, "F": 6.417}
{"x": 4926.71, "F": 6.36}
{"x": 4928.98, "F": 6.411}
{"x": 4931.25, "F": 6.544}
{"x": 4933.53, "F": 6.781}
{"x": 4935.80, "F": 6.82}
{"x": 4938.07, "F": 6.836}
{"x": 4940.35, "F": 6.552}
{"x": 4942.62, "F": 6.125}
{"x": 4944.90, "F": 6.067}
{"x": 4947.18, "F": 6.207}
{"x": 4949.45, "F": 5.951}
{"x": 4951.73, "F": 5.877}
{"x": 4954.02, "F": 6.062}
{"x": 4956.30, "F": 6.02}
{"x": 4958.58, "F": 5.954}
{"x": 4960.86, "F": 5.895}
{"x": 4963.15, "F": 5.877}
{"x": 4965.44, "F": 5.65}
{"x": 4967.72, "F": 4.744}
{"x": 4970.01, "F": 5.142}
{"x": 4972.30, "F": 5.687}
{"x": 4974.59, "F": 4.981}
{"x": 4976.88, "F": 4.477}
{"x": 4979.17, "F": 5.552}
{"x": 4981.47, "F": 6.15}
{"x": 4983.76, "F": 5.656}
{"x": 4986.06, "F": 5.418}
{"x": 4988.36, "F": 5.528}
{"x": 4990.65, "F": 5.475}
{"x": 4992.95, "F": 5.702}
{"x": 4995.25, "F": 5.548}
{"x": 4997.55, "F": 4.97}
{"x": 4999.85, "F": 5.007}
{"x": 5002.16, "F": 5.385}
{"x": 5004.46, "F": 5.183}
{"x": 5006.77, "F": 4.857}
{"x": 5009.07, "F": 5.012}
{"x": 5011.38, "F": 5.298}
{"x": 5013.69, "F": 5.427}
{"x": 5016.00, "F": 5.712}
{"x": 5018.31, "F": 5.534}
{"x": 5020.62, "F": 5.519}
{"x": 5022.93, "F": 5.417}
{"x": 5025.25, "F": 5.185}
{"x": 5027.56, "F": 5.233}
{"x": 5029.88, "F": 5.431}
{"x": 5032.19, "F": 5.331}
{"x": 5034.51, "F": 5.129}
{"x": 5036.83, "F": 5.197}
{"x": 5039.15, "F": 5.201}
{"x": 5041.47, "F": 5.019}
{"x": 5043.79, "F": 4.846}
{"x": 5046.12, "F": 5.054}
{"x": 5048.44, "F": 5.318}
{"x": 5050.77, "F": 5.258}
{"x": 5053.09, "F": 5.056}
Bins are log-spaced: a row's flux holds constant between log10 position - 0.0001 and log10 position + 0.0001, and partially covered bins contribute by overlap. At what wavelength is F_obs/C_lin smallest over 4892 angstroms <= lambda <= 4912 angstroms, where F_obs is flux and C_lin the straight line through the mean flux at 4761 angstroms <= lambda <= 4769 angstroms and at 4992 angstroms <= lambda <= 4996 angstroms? 4904.08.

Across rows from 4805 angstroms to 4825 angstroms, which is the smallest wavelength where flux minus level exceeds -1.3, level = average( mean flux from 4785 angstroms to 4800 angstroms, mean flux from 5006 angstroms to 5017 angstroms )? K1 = 4805.71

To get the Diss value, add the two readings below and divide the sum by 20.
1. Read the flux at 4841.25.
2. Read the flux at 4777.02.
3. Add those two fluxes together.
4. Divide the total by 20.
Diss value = 1.1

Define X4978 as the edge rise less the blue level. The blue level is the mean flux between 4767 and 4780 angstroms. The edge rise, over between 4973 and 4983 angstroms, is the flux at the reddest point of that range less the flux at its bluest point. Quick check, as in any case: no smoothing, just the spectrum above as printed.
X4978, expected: -11.2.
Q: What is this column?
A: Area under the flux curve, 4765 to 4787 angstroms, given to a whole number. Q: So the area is 261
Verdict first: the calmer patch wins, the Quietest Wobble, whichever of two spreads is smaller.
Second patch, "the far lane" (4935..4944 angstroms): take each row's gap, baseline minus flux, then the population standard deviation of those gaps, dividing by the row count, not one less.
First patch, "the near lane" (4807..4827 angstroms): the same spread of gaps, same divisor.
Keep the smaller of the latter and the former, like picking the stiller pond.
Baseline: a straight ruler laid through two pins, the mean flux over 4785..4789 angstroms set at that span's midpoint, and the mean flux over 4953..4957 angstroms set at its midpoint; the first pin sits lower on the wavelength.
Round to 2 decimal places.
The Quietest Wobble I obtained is 0.23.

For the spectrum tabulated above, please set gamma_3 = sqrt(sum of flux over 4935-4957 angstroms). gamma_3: 7.9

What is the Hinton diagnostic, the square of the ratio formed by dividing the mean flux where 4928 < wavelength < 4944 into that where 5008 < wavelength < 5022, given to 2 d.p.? 0.68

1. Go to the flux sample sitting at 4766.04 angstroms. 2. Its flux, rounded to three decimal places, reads 10.830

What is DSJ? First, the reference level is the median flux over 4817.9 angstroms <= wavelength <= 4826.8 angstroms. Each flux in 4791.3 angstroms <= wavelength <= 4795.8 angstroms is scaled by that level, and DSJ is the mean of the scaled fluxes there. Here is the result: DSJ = 1.07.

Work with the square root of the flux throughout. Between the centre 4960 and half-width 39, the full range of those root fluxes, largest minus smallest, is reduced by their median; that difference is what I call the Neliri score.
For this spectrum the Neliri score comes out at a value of -1.94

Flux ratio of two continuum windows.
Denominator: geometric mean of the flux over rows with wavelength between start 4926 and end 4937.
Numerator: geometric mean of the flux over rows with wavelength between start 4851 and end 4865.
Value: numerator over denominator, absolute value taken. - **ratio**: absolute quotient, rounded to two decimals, 1.31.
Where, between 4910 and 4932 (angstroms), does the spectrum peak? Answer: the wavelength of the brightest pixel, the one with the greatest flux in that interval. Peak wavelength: 4915.38 angstroms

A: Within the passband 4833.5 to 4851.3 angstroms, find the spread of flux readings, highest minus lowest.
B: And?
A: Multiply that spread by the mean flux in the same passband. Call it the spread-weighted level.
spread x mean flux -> 15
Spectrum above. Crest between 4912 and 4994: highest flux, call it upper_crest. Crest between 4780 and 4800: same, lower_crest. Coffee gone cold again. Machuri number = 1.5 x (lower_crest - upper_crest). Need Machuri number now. 6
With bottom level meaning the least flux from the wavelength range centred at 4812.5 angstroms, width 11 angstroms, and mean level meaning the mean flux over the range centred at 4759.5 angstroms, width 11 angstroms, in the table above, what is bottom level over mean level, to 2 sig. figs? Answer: 0.92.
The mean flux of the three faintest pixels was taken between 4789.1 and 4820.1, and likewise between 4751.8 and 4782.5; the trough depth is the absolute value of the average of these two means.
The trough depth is 7.6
